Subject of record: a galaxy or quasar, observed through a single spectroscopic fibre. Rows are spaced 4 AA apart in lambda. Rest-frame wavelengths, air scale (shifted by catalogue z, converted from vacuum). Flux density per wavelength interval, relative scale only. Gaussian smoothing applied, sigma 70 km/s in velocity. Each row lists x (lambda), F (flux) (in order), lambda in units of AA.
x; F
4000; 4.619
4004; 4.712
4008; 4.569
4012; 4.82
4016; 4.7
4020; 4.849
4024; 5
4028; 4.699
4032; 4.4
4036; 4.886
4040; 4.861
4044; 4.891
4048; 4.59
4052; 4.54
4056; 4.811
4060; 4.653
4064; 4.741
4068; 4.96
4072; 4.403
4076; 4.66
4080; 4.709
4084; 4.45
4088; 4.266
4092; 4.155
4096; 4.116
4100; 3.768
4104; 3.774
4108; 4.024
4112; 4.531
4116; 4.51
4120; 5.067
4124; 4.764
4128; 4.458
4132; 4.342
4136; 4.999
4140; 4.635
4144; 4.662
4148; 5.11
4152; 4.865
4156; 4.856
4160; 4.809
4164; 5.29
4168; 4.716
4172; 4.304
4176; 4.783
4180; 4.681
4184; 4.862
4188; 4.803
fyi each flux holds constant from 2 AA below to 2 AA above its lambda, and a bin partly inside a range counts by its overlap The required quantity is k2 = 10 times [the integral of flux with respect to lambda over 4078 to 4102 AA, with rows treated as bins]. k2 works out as 1019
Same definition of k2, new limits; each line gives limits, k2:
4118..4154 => 1716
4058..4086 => 1303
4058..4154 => 4345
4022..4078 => 2644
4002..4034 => 1510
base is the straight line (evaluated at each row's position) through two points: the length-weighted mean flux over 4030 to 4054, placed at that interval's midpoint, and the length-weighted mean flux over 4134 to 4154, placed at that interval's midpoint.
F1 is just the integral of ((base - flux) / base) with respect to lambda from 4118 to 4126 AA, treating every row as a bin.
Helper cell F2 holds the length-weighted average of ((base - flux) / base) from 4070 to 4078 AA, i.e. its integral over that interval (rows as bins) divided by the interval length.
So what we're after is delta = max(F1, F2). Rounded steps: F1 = -0.2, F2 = 0.04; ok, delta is 0.0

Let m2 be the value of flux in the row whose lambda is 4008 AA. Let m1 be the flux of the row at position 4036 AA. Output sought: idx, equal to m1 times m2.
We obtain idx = 22.3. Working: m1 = 4.886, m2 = 4.569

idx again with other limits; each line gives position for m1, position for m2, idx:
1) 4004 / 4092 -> 19.6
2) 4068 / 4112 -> 22.5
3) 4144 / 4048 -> 21.4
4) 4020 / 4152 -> 23.6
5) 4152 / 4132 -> 21.1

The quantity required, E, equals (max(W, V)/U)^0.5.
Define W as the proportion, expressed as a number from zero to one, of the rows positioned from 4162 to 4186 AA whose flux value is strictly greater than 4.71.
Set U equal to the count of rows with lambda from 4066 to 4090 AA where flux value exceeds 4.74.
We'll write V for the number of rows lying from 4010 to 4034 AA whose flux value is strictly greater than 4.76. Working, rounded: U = 1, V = 3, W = 0.7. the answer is 1.73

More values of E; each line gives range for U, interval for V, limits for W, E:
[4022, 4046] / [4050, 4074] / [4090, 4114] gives 0.71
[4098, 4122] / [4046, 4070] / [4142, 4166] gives 1.41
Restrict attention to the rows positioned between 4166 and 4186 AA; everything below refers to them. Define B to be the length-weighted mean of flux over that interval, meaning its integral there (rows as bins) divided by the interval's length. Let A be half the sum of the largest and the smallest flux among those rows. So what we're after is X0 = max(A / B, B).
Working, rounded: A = 4.58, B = 4.67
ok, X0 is 4.67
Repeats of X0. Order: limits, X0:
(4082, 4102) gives 4.15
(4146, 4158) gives 4.94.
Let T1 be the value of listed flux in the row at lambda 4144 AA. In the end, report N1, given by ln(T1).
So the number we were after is 1.54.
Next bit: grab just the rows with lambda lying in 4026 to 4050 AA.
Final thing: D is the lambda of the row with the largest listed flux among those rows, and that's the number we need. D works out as 4044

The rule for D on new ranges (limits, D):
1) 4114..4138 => 4120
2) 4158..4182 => 4164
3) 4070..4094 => 4080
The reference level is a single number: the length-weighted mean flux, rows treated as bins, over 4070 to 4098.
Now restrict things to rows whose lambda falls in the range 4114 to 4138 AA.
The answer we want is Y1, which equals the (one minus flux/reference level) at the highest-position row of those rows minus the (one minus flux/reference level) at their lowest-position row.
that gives -0.11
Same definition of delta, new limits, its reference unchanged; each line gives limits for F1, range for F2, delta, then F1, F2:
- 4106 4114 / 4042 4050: 0.9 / 0.9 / -0.01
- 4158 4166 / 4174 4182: 0.0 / -0.3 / 0.04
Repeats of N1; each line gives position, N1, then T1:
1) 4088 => 1.45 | 4.266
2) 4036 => 1.59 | 4.886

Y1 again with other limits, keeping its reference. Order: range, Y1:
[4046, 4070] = -0.08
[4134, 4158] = 0.03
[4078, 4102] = 0.21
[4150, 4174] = 0.13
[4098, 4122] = -0.30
